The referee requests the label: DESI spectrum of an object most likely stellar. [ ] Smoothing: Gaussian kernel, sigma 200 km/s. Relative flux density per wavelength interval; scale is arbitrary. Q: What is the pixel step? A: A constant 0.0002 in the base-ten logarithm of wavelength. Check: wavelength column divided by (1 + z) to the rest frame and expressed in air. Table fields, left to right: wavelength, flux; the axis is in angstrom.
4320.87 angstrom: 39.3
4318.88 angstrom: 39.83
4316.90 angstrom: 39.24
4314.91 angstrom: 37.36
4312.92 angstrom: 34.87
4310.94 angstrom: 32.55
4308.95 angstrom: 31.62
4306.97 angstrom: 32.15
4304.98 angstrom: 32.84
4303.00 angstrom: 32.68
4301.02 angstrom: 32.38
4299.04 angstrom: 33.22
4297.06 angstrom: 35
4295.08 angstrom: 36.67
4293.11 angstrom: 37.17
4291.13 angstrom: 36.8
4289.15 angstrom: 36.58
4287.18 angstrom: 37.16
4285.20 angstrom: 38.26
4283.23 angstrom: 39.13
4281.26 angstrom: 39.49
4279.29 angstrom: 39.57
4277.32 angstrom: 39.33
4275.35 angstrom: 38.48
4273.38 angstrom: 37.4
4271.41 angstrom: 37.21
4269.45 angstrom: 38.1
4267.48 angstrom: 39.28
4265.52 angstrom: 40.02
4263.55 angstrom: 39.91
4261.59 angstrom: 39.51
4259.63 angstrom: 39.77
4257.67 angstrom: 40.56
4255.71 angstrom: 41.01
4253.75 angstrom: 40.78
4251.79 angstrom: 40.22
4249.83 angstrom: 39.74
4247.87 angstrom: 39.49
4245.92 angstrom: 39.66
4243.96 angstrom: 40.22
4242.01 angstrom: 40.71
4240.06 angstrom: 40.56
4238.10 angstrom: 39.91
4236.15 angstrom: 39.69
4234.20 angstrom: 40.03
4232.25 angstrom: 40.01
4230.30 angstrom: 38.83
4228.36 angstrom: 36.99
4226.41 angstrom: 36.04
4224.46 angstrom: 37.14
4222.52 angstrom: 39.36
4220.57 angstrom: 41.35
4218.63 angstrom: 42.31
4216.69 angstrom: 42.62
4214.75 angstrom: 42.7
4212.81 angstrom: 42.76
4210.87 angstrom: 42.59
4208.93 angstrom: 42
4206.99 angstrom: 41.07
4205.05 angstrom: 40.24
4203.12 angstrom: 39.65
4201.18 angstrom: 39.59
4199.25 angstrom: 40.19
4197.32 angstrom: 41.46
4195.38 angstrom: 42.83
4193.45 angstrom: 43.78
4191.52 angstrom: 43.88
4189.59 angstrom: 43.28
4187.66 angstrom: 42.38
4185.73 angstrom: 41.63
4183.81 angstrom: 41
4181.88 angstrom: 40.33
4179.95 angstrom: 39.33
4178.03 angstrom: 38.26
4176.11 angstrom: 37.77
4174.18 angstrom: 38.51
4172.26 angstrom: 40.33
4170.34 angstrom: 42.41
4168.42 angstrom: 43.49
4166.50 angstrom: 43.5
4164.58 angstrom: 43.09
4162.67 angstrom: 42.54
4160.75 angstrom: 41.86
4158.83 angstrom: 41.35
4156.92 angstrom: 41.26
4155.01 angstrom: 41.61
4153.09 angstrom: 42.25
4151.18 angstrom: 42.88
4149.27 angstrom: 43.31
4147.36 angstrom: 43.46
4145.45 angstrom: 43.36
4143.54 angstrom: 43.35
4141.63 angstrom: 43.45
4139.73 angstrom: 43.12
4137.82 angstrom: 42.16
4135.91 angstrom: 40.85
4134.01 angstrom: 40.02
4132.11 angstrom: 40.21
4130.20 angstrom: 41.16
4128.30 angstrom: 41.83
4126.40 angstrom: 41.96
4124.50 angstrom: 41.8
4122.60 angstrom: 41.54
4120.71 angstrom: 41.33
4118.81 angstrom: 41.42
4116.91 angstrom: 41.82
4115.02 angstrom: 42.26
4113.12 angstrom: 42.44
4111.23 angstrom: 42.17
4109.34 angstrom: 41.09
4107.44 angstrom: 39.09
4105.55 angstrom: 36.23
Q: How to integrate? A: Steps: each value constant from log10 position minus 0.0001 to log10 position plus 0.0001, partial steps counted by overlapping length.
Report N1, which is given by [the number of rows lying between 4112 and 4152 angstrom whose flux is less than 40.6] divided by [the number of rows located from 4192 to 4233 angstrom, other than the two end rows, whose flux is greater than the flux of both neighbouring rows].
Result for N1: 2.0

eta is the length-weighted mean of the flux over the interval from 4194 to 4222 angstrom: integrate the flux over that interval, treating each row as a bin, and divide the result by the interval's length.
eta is 41.5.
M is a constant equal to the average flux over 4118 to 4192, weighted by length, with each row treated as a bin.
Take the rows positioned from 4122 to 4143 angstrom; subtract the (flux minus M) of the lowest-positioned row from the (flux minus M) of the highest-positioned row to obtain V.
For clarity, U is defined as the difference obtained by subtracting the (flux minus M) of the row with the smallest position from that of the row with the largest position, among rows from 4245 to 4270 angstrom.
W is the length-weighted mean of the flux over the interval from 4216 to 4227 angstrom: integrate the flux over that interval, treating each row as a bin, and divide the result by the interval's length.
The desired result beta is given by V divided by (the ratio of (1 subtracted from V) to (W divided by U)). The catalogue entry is -54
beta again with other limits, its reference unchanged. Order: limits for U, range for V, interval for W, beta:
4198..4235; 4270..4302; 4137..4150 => -224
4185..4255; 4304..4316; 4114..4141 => -63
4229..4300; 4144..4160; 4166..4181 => -5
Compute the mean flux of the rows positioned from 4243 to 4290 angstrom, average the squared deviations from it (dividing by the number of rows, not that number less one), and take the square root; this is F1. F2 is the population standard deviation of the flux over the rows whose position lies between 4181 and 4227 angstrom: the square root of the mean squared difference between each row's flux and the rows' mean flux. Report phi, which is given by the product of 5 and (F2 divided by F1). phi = 8.1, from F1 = 1.17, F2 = 1.91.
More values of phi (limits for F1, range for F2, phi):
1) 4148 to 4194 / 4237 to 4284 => 2.7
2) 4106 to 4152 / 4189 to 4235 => 9.3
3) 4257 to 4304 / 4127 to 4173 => 2.4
